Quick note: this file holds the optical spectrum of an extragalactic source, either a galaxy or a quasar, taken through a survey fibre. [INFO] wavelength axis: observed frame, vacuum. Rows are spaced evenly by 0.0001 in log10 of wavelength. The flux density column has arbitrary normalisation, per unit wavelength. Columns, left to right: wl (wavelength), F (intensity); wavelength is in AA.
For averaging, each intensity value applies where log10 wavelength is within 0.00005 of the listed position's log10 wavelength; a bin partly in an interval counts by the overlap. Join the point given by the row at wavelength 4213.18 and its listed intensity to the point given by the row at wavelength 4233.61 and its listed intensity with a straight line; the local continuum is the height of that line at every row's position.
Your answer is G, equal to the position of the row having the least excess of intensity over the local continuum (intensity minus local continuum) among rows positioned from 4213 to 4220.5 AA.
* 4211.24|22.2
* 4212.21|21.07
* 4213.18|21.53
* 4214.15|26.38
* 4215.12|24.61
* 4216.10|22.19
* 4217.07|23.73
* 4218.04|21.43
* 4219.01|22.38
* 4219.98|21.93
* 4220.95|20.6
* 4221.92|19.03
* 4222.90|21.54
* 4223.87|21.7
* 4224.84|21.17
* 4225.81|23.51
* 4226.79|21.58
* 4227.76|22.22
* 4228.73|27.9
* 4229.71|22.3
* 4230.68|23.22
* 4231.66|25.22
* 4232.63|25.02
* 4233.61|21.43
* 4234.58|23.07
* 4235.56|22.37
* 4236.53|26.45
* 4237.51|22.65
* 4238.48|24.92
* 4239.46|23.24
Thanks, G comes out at 4218.04 AA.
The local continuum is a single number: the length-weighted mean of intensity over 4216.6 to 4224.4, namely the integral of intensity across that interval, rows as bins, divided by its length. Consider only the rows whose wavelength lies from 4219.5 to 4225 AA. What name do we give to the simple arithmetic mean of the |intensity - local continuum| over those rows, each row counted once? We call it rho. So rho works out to 0.7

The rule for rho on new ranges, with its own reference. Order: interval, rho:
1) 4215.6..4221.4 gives 0.8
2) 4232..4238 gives 2.0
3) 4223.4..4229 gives 1.6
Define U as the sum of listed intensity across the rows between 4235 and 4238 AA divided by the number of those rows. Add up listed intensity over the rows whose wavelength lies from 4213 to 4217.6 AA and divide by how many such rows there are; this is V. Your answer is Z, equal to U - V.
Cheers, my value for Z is 0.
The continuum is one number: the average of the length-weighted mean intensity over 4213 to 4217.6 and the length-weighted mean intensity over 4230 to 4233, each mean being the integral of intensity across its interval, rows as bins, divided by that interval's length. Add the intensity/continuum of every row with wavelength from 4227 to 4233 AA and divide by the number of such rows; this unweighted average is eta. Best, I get 1.01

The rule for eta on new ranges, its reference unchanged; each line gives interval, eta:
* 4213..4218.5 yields 0.97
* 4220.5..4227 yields 0.89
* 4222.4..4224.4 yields 0.90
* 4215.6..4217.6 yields 0.95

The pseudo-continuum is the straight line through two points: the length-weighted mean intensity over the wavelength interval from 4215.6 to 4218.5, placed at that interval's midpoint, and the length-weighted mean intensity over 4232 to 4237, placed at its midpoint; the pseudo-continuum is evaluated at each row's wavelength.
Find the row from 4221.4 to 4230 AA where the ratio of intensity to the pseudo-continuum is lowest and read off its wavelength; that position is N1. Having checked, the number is 4221.92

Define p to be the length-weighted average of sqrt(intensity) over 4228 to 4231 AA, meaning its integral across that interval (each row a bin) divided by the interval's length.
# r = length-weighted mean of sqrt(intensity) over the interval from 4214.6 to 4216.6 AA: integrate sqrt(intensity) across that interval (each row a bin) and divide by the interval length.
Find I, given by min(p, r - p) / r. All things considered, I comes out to -0.02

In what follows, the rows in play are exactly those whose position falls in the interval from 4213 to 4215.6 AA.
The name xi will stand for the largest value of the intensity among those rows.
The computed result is 26.38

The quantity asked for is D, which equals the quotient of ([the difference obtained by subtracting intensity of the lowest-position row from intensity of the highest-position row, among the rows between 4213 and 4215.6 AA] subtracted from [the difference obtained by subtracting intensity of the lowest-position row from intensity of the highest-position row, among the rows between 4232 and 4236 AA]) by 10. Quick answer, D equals -0.6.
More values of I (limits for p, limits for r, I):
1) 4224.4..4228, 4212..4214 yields 0.00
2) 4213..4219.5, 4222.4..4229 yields -0.01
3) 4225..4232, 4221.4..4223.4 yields -0.08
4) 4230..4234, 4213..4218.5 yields -0.01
